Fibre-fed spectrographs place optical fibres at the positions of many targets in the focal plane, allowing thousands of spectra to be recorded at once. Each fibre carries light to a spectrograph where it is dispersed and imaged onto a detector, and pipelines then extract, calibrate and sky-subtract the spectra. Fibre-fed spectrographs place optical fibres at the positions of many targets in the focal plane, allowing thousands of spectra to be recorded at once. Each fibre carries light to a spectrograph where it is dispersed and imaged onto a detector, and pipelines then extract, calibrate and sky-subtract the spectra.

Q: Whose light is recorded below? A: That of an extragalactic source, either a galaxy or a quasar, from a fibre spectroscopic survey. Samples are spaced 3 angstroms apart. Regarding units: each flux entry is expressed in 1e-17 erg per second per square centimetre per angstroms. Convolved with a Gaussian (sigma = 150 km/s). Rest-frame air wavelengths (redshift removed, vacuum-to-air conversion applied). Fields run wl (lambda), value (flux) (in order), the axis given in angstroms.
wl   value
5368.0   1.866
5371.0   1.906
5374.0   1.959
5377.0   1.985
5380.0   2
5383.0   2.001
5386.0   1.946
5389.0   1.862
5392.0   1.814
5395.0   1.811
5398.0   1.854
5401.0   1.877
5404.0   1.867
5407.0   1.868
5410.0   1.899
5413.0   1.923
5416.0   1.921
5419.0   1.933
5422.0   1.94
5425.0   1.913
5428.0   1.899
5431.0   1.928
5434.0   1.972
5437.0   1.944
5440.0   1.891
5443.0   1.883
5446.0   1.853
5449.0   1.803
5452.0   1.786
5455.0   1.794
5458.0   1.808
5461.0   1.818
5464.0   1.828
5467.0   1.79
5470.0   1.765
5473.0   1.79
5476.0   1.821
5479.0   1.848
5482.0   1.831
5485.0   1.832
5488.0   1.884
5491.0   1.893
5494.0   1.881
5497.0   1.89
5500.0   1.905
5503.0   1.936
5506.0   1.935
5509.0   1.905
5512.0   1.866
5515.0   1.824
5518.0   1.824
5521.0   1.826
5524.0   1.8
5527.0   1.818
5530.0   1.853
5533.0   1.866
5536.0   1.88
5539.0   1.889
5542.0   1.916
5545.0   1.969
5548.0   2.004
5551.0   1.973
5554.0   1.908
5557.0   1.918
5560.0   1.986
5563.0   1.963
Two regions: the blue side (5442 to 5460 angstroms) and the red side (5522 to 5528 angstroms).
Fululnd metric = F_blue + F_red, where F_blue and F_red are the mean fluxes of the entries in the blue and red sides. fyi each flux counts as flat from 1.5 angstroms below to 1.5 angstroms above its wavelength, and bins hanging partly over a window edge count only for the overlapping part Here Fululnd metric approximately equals 3.63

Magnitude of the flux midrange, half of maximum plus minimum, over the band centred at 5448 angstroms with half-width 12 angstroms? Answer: -0.677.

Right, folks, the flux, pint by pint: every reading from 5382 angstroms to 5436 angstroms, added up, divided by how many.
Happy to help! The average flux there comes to 1.90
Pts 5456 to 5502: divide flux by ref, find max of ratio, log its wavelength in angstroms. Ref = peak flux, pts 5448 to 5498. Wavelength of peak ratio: 5500.0 angstroms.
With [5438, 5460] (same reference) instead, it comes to 5440.0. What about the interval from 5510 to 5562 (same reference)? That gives 5548.0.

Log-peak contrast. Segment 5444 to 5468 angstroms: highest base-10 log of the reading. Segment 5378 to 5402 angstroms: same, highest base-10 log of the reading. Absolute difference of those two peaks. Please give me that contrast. 0.033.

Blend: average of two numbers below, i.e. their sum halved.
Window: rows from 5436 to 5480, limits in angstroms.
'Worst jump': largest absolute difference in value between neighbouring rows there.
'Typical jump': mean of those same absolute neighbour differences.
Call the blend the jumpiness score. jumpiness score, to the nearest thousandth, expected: 0.039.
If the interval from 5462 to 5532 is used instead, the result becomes 0.037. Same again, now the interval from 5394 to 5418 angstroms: 0.031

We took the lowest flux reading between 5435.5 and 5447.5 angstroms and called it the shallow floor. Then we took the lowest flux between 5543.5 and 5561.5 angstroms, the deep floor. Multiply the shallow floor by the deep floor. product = 3.54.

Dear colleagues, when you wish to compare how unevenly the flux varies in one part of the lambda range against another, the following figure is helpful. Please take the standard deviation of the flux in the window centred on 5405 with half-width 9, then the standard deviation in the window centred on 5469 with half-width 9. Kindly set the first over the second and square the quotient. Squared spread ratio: 1.1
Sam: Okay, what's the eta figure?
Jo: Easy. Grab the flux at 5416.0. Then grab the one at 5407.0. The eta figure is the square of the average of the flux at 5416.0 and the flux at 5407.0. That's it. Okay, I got 3.59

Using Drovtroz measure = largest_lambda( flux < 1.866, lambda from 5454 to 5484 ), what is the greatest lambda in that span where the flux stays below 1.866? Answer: 5482.0 angstroms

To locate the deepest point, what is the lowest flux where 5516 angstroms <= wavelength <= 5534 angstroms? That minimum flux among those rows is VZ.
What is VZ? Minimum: 1.8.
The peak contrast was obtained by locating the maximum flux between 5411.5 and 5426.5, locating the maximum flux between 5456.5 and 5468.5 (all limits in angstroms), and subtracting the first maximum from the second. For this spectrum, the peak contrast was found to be -0.11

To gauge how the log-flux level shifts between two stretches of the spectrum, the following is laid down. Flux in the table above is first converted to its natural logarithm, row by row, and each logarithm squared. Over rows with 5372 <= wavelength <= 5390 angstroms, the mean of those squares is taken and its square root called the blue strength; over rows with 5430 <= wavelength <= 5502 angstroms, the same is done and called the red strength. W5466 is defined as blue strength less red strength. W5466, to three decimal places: 0.056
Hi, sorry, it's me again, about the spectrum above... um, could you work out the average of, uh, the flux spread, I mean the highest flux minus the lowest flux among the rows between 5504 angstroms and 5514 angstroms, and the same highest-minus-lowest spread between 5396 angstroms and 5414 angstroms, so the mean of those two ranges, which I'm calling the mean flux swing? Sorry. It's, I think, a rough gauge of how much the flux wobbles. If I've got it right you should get 0.069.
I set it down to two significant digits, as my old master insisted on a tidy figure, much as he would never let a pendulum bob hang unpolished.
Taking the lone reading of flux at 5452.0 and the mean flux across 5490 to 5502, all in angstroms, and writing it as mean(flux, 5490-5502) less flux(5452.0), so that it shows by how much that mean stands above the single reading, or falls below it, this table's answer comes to 0.11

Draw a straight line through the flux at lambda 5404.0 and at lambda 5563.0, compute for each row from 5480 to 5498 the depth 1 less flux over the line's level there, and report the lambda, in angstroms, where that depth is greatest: 5485.0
